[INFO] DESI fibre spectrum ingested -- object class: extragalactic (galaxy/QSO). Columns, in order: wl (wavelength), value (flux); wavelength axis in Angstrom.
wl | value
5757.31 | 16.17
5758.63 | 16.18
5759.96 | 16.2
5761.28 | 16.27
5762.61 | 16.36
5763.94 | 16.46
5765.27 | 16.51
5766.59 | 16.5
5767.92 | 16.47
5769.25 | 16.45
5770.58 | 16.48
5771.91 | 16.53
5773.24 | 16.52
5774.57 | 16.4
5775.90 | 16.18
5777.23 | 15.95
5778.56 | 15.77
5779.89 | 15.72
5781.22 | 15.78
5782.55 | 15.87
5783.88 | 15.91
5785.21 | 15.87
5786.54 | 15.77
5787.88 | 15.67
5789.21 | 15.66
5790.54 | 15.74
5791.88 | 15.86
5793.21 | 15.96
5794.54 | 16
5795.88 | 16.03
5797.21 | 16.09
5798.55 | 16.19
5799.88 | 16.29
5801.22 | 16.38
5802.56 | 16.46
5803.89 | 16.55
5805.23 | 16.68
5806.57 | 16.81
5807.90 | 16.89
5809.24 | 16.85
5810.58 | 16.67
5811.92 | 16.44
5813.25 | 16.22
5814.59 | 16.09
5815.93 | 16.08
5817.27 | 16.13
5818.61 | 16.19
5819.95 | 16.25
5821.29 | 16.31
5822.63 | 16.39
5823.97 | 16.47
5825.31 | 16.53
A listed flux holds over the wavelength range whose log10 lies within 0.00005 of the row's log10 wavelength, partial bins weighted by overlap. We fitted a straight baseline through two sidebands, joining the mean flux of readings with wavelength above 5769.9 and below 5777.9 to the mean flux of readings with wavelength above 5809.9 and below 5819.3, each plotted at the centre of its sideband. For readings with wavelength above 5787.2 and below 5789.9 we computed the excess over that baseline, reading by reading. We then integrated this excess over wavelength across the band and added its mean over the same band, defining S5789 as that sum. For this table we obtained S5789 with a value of -2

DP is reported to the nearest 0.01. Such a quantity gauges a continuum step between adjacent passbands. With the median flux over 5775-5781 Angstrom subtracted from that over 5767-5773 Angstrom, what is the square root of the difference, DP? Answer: 0.78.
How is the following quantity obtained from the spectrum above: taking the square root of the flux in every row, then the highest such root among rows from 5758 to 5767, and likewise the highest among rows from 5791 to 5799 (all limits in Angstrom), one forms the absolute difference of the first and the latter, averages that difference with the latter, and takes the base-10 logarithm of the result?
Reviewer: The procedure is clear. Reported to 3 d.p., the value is 0.308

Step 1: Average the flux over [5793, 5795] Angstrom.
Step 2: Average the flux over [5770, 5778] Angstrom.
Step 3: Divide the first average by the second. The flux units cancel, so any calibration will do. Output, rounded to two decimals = 0.98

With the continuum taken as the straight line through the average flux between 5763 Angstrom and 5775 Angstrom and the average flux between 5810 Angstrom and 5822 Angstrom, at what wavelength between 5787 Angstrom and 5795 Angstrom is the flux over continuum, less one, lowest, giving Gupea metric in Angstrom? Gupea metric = 5789.21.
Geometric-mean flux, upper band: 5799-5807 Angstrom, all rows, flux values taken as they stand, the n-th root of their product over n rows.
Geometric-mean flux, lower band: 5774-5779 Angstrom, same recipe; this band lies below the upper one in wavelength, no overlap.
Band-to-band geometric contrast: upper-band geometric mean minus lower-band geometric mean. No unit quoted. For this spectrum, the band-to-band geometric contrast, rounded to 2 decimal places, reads 0.45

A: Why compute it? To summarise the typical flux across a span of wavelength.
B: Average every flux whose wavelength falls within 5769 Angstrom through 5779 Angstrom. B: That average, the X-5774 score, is 16.28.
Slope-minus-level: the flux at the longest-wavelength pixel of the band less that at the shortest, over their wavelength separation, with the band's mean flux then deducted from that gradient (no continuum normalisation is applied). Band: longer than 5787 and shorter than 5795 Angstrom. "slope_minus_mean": -15.8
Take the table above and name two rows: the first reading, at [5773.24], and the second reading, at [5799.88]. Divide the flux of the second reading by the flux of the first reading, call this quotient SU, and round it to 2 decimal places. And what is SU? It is 0.99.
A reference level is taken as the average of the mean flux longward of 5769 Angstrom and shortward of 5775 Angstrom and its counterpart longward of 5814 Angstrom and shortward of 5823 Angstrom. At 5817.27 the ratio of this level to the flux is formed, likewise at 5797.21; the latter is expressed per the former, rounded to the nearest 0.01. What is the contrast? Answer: 1.00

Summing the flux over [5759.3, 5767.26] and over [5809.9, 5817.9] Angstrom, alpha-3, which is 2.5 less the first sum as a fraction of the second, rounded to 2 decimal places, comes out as 1.49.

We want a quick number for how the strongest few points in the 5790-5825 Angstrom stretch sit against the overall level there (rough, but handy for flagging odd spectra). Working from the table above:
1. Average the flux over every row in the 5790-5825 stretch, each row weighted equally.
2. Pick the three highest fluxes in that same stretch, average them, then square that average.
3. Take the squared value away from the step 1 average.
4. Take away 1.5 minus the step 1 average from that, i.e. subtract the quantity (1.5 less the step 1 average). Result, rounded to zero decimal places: -253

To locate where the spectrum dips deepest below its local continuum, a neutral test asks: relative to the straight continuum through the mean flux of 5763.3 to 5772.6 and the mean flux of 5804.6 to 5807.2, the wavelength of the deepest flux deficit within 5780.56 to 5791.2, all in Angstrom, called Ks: 5789.21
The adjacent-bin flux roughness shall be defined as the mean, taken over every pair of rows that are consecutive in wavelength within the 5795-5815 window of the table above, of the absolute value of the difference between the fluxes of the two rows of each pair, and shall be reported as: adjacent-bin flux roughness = 0.12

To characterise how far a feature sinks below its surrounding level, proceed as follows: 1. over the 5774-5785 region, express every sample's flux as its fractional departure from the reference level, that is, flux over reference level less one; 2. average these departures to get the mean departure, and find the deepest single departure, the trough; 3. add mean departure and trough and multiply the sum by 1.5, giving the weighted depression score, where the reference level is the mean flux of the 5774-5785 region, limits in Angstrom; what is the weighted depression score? -0.02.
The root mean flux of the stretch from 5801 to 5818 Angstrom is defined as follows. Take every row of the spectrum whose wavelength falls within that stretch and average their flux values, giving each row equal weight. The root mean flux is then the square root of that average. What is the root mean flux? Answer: 4.06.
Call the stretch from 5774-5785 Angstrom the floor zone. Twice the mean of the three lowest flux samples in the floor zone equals 31.5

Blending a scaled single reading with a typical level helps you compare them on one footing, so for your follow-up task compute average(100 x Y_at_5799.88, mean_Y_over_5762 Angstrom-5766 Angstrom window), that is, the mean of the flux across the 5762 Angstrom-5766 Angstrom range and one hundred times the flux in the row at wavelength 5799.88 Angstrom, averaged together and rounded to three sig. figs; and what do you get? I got 823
